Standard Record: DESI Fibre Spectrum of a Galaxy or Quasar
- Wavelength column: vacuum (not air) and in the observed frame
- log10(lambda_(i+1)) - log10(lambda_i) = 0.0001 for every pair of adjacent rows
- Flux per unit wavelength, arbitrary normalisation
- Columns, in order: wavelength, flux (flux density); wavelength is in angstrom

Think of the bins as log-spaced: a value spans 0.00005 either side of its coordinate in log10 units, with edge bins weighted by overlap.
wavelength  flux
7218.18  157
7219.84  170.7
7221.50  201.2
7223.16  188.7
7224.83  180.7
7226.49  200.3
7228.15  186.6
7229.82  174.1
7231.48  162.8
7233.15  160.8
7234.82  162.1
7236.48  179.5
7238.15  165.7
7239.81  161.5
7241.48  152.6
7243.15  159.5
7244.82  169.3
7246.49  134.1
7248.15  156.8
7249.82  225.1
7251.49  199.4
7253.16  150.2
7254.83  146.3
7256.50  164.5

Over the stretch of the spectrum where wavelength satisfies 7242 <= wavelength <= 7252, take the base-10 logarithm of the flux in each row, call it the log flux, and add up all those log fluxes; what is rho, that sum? 13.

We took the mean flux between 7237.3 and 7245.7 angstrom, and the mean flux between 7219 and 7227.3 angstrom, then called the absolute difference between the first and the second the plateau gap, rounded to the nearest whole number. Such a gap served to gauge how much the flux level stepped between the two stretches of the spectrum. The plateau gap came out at 27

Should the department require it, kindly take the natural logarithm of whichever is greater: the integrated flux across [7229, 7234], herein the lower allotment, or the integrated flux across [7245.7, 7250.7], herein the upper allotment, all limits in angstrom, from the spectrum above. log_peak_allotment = 6.76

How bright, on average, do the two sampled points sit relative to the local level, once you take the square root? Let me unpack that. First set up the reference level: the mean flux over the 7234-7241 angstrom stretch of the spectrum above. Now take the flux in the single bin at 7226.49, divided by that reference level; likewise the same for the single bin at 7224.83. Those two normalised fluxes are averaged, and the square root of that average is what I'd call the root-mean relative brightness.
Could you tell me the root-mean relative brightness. 1.07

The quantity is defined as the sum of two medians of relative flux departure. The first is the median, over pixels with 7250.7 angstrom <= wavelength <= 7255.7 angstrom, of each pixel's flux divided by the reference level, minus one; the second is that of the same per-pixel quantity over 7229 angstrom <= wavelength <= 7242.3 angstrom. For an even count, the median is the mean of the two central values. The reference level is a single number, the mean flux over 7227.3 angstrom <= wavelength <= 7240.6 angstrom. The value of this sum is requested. -0.15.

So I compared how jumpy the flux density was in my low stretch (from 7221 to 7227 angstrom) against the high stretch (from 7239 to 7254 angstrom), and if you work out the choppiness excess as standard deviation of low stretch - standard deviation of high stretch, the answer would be -18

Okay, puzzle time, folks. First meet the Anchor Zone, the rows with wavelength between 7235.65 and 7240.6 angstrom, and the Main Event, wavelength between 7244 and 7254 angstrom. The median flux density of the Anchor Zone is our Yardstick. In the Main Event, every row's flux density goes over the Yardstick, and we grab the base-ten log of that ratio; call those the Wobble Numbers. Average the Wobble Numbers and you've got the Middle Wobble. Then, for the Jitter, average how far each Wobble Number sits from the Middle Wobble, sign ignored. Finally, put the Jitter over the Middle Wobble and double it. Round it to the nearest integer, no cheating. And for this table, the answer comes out 12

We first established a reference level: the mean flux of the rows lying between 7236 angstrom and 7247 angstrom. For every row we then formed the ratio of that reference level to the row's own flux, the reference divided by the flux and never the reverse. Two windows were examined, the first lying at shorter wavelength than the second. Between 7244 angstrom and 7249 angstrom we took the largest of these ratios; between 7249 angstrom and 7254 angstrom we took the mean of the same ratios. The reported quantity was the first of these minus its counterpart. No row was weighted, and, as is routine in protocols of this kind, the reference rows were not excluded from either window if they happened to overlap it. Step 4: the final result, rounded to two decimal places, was 0.33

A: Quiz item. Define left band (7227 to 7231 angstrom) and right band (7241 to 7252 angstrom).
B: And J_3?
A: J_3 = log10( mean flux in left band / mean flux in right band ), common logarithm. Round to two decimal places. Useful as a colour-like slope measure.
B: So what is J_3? 0.02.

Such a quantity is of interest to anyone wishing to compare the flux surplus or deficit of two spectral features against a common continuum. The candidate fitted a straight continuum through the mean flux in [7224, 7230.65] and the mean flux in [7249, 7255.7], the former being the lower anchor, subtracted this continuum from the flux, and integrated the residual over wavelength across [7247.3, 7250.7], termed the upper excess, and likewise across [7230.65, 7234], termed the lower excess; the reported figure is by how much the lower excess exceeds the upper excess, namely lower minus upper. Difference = -109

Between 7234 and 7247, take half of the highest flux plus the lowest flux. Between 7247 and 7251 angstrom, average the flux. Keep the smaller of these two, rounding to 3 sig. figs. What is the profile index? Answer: 157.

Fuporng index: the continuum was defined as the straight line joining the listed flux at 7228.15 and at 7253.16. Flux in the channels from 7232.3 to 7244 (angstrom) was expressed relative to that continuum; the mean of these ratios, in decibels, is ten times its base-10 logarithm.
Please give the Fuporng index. -0.23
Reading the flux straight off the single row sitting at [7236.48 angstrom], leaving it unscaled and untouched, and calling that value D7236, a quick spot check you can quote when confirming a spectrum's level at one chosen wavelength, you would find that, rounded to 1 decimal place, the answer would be 179.5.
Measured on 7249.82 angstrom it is 225.1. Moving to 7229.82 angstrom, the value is 174.1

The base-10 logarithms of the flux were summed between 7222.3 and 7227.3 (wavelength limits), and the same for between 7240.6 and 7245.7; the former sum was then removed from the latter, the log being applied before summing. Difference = -0.22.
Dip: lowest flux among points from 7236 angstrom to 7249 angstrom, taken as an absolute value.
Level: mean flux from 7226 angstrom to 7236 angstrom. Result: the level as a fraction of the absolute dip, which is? 1.30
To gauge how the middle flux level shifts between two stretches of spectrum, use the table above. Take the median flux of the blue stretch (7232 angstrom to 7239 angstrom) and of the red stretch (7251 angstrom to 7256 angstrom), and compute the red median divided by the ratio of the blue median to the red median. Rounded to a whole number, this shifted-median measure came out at 138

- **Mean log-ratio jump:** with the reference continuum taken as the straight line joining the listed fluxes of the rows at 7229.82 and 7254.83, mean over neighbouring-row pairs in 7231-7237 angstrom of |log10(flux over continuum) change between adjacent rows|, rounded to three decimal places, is 0.019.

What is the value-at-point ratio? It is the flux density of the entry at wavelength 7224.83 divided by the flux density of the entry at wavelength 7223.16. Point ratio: 0.958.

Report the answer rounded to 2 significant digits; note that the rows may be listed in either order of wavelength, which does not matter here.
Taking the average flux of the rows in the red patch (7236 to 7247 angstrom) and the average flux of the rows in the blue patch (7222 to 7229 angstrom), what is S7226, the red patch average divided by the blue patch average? 0.85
